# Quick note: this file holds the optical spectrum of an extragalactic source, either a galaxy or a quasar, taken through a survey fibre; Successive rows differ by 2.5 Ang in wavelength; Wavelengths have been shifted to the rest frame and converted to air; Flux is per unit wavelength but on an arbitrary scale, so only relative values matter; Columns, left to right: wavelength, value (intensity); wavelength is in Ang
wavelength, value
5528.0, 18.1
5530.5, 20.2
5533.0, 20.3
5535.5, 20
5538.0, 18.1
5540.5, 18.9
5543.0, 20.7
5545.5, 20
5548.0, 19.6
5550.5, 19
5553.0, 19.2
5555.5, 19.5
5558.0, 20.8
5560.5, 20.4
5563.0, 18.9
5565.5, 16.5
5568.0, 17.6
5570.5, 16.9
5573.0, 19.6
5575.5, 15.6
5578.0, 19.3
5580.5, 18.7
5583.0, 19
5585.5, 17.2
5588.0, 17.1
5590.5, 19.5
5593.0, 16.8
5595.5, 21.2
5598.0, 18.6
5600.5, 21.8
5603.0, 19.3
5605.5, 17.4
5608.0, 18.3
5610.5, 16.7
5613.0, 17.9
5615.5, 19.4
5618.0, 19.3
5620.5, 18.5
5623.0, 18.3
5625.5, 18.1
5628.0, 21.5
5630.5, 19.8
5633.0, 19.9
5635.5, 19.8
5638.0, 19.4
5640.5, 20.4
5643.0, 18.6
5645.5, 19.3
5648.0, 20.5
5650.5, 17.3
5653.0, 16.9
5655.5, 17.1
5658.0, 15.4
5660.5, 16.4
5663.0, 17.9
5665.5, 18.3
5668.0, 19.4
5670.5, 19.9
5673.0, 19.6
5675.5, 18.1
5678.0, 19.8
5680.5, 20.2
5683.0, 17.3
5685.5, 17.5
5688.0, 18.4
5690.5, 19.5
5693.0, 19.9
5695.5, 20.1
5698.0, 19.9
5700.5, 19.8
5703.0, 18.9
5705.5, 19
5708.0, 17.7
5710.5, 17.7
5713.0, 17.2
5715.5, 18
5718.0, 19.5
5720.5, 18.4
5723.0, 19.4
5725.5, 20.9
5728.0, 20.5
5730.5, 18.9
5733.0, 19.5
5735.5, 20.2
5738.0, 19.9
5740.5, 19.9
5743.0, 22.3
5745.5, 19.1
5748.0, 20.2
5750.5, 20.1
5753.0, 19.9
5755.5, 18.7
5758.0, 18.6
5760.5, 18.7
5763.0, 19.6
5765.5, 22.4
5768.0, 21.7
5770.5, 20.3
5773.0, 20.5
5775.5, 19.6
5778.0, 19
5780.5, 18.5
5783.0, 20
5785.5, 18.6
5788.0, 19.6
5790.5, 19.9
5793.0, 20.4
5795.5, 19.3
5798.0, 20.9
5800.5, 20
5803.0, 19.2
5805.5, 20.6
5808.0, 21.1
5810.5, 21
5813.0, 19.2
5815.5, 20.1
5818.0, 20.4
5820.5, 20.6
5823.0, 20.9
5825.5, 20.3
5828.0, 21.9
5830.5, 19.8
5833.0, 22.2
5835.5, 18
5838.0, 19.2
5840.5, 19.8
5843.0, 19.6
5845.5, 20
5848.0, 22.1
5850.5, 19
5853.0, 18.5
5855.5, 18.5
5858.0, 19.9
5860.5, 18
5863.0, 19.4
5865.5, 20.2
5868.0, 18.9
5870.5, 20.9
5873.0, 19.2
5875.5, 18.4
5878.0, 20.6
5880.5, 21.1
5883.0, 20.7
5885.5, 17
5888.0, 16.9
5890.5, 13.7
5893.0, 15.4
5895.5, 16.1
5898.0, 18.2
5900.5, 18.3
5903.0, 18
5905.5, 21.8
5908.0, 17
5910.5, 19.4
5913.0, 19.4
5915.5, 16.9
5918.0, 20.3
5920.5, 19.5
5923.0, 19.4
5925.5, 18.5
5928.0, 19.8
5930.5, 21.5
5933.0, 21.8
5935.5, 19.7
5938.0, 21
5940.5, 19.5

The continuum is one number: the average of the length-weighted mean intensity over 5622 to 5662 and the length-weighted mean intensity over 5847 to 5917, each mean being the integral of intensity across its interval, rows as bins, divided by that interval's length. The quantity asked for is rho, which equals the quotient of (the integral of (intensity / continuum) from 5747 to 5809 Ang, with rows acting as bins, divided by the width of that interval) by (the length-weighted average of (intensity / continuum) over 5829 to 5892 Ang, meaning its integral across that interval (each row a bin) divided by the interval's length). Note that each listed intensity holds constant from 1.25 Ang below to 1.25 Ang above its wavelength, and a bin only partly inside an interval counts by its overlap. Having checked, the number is 1.03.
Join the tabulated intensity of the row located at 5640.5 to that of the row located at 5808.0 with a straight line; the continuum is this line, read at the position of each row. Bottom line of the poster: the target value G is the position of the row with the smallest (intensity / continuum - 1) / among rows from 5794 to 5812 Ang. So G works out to 5803.0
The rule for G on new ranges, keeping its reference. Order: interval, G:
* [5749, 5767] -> 5758.0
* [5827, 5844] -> 5835.5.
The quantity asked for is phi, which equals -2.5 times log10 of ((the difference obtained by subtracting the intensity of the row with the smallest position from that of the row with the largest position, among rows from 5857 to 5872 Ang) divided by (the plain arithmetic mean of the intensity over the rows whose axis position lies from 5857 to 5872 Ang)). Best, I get 3.23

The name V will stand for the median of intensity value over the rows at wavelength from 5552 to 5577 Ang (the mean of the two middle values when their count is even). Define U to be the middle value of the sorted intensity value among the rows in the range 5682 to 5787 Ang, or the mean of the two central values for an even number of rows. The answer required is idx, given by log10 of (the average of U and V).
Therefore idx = 1.28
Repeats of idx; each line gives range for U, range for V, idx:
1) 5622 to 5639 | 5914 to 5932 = 1.29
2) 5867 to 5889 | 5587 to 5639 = 1.28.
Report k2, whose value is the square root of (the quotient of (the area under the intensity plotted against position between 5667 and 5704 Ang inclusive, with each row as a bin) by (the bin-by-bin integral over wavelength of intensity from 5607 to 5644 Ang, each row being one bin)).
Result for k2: 1.00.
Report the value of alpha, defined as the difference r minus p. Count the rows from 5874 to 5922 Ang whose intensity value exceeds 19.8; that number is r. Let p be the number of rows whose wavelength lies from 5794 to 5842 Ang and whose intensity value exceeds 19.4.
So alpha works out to -9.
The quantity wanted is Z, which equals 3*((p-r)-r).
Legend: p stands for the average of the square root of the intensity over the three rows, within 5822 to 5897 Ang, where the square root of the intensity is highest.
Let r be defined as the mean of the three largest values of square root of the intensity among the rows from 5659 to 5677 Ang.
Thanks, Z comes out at -12.5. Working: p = 4.70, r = 4.43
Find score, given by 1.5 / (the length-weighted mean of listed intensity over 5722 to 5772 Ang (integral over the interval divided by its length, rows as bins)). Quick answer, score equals 0.075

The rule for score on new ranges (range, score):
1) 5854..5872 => 0.077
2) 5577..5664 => 0.080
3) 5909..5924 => 0.078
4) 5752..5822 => 0.075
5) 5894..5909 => 0.082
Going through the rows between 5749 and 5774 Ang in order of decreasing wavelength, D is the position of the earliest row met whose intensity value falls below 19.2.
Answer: 5760.5 Ang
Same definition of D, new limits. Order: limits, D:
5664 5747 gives 5745.5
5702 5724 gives 5720.5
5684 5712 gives 5710.5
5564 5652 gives 5650.5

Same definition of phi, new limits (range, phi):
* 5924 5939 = 2.28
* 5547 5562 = 3.48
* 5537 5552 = 3.33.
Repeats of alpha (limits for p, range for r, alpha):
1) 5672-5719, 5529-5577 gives -2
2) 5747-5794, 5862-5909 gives -7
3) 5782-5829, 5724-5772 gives -3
